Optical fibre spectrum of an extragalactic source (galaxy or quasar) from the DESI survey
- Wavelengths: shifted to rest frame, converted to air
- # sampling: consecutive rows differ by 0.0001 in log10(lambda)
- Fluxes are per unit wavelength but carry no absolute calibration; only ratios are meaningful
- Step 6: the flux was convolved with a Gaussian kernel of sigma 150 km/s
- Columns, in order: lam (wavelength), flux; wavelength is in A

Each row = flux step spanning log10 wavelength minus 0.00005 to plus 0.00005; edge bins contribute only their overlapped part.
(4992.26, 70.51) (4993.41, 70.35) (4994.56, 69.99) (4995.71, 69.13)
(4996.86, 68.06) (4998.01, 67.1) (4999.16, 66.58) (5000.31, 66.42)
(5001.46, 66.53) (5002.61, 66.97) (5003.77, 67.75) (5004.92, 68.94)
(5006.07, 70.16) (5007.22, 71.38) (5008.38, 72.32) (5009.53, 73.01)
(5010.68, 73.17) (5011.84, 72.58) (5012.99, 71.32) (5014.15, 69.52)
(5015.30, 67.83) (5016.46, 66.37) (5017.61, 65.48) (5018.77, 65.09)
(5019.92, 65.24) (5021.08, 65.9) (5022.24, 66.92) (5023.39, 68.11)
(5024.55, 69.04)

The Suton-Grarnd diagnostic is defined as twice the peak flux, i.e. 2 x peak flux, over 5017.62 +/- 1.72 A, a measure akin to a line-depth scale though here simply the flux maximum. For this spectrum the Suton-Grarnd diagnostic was 133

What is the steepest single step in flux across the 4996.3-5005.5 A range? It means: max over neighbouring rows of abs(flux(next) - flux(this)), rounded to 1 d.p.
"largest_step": 1.2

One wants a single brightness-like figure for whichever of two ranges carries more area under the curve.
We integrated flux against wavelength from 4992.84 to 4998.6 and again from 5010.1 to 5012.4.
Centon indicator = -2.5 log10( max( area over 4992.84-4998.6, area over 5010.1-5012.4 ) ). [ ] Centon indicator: -6.50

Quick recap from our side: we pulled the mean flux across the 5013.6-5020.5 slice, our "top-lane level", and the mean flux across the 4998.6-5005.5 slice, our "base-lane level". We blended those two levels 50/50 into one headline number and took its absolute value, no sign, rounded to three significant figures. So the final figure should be 66.9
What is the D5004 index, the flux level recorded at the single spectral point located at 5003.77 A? 67.75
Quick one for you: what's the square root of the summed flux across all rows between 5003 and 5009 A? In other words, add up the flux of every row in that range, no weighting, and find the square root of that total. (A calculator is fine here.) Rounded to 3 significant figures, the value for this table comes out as 18.7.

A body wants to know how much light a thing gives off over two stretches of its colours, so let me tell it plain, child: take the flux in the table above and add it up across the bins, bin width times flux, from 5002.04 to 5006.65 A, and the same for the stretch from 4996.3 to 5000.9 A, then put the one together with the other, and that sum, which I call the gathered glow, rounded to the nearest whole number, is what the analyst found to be 624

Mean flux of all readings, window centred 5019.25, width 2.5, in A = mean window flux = 65.2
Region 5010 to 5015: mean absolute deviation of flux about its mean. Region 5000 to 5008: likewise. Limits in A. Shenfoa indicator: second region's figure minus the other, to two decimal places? 0.36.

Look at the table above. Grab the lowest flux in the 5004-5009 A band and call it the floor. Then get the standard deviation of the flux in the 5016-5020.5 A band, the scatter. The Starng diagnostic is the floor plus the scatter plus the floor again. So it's 138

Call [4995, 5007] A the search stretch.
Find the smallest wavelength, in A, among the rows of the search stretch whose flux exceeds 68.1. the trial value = 4995.71 A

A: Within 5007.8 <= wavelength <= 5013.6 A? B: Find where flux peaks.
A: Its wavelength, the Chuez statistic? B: 5010.68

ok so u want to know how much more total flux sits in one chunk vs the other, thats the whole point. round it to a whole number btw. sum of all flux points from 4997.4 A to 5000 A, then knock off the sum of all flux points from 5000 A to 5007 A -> -273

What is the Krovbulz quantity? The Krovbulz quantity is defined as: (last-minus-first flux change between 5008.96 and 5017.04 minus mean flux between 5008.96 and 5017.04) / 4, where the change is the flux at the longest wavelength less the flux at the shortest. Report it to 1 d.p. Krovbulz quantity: -19.3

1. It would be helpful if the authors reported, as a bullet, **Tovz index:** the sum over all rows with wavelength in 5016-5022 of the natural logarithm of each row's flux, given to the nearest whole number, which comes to 21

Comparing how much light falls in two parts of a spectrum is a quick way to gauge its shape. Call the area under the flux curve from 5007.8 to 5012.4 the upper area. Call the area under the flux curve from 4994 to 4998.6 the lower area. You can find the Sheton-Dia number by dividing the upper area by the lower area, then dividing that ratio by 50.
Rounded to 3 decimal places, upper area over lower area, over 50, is 0.021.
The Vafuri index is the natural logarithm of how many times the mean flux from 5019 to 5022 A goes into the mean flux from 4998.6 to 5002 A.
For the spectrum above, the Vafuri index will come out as 0.01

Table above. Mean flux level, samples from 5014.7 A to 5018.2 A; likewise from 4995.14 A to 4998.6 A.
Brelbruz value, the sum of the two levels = 135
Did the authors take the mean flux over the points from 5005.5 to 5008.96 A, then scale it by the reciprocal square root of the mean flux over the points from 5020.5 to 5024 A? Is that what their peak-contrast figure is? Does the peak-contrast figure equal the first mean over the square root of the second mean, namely 8.71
